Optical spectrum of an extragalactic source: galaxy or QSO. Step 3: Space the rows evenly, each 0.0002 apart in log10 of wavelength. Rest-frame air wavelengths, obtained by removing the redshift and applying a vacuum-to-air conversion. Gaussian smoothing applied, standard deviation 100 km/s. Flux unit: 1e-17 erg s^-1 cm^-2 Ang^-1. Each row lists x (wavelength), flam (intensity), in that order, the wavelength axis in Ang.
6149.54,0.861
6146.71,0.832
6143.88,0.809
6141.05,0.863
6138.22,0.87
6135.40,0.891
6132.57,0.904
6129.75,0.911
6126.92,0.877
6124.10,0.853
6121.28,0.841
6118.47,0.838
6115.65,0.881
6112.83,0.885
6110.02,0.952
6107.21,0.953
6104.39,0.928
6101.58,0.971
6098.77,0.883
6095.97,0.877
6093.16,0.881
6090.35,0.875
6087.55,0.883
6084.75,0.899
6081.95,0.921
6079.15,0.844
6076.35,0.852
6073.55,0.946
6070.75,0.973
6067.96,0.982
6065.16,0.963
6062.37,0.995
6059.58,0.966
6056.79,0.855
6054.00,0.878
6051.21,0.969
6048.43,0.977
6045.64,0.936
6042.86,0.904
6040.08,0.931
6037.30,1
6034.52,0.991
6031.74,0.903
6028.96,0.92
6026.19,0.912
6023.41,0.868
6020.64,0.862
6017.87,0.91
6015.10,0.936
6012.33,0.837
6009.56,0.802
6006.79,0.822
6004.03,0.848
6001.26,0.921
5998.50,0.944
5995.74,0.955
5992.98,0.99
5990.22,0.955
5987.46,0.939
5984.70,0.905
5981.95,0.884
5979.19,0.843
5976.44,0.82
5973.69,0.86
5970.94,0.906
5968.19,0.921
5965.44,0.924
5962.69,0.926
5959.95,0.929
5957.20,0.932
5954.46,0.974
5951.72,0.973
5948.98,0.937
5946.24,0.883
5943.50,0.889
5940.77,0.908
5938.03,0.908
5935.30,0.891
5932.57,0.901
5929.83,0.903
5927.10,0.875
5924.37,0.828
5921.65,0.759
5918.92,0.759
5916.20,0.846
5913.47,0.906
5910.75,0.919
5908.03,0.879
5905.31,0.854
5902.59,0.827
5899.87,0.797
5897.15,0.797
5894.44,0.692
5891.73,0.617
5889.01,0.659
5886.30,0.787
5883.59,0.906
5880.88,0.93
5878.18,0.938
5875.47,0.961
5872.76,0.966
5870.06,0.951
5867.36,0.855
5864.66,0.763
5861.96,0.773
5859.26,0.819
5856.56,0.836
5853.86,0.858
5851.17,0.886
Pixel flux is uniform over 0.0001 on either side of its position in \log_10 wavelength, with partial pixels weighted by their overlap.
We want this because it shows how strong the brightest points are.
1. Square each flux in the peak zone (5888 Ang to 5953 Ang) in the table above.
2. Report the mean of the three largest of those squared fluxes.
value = 0.89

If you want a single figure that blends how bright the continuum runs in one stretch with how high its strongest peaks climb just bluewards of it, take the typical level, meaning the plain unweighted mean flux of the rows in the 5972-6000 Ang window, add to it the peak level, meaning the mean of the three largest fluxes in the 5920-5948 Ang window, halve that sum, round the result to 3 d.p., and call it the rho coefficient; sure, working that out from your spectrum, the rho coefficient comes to 0.908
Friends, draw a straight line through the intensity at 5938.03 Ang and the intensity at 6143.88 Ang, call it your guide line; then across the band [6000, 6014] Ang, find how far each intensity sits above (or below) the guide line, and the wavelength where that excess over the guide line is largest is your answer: 6001.26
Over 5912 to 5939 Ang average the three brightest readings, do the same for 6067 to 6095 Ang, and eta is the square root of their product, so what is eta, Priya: 0.936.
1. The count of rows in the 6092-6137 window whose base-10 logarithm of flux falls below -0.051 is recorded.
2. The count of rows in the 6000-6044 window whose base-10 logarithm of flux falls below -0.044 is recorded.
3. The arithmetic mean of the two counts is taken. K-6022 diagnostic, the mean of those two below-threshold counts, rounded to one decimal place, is 8.0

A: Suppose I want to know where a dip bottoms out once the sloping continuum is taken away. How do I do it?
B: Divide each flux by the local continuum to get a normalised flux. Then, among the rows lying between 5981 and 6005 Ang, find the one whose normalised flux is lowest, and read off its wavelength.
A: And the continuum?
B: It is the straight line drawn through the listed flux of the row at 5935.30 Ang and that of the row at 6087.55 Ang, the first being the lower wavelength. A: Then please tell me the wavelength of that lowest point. 6004.03 Ang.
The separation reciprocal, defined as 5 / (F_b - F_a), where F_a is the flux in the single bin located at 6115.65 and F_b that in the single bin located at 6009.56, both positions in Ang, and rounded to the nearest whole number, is -63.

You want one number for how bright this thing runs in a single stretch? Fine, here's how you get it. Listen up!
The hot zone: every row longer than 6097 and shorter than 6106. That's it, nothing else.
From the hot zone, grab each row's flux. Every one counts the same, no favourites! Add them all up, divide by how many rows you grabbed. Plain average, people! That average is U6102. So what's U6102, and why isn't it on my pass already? 0.93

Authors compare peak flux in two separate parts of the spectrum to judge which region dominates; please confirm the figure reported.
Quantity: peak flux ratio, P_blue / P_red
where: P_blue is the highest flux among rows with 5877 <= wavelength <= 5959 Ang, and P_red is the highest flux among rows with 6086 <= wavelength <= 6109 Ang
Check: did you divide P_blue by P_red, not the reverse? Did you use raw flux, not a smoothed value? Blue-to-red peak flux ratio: 1.00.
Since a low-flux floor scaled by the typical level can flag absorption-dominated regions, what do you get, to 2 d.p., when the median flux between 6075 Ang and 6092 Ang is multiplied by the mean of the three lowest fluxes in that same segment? 0.75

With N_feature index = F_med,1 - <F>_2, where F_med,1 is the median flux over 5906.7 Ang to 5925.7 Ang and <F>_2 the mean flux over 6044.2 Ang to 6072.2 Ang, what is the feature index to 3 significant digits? -0.103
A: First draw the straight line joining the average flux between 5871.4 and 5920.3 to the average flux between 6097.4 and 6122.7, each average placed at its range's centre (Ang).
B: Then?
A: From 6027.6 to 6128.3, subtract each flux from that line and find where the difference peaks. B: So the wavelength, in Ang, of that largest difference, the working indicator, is 6118.47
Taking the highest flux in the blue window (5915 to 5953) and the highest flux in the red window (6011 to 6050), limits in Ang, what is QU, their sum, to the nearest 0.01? 1.97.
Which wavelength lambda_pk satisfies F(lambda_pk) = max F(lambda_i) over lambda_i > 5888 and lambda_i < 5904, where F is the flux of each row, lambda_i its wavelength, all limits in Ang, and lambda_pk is 5902.59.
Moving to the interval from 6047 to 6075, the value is 6062.37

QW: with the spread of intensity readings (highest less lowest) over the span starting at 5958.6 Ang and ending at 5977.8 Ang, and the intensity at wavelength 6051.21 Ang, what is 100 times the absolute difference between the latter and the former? 86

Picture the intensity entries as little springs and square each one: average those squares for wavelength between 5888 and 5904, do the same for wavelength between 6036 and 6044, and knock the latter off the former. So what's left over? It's -0.35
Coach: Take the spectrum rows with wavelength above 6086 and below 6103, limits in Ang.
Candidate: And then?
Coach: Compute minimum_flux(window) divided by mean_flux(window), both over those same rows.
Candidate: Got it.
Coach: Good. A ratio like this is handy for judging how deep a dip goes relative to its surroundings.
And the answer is 0.98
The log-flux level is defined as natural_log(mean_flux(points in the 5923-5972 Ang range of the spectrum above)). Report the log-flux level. -0.093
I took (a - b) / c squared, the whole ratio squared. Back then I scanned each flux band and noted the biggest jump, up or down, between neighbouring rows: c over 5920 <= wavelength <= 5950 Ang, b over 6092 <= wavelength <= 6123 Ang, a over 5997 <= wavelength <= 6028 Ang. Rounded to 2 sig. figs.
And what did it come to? 0.025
